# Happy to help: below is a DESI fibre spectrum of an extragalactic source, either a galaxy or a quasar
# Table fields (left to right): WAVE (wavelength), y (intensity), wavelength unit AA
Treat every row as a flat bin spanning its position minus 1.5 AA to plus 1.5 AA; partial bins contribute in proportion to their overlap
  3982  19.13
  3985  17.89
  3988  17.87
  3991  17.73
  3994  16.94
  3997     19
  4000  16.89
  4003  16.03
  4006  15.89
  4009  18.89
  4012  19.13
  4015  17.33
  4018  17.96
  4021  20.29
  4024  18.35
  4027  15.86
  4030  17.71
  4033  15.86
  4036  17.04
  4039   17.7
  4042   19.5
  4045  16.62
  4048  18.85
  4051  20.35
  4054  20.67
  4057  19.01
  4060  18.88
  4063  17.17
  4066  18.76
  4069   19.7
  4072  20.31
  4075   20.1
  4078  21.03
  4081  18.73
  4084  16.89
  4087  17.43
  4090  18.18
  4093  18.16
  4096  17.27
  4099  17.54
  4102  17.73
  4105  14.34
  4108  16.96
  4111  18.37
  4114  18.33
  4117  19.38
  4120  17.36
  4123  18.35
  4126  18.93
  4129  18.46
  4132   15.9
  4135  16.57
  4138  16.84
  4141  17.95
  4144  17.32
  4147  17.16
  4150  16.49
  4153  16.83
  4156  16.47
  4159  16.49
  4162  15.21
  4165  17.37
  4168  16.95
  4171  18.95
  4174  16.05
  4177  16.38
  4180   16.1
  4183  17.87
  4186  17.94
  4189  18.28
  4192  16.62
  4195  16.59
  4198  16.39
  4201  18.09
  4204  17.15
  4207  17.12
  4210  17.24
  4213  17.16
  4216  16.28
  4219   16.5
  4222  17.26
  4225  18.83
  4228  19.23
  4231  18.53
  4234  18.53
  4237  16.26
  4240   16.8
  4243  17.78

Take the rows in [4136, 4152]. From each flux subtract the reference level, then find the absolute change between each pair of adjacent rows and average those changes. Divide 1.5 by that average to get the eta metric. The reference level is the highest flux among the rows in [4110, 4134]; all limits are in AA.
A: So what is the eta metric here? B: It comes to 2.3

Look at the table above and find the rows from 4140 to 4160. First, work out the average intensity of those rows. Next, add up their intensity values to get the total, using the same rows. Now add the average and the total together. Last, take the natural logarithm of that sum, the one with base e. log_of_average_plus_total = 4.91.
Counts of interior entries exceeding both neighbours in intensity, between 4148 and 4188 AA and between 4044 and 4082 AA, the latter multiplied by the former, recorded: 15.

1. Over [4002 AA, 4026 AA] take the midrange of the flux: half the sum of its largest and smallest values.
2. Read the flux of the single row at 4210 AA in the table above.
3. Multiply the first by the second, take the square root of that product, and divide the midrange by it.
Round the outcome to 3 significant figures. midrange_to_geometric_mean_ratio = 1.02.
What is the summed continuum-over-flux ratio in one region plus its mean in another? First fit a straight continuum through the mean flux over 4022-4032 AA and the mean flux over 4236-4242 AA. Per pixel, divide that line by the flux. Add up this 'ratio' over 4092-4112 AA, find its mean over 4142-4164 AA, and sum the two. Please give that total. 8.0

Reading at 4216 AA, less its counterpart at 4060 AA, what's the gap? -2.6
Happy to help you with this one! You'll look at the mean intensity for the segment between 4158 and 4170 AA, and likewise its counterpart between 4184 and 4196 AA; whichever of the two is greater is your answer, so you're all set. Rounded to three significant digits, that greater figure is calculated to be 17.4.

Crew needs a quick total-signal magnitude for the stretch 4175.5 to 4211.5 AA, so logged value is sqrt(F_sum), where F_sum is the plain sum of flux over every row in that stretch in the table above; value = 14.34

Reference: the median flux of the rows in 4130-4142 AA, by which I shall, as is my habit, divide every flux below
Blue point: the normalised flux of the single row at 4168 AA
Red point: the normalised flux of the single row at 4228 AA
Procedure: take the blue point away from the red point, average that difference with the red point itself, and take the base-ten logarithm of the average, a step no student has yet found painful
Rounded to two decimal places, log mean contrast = -0.19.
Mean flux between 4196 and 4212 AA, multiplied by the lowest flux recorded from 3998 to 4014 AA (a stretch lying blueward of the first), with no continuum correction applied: 273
